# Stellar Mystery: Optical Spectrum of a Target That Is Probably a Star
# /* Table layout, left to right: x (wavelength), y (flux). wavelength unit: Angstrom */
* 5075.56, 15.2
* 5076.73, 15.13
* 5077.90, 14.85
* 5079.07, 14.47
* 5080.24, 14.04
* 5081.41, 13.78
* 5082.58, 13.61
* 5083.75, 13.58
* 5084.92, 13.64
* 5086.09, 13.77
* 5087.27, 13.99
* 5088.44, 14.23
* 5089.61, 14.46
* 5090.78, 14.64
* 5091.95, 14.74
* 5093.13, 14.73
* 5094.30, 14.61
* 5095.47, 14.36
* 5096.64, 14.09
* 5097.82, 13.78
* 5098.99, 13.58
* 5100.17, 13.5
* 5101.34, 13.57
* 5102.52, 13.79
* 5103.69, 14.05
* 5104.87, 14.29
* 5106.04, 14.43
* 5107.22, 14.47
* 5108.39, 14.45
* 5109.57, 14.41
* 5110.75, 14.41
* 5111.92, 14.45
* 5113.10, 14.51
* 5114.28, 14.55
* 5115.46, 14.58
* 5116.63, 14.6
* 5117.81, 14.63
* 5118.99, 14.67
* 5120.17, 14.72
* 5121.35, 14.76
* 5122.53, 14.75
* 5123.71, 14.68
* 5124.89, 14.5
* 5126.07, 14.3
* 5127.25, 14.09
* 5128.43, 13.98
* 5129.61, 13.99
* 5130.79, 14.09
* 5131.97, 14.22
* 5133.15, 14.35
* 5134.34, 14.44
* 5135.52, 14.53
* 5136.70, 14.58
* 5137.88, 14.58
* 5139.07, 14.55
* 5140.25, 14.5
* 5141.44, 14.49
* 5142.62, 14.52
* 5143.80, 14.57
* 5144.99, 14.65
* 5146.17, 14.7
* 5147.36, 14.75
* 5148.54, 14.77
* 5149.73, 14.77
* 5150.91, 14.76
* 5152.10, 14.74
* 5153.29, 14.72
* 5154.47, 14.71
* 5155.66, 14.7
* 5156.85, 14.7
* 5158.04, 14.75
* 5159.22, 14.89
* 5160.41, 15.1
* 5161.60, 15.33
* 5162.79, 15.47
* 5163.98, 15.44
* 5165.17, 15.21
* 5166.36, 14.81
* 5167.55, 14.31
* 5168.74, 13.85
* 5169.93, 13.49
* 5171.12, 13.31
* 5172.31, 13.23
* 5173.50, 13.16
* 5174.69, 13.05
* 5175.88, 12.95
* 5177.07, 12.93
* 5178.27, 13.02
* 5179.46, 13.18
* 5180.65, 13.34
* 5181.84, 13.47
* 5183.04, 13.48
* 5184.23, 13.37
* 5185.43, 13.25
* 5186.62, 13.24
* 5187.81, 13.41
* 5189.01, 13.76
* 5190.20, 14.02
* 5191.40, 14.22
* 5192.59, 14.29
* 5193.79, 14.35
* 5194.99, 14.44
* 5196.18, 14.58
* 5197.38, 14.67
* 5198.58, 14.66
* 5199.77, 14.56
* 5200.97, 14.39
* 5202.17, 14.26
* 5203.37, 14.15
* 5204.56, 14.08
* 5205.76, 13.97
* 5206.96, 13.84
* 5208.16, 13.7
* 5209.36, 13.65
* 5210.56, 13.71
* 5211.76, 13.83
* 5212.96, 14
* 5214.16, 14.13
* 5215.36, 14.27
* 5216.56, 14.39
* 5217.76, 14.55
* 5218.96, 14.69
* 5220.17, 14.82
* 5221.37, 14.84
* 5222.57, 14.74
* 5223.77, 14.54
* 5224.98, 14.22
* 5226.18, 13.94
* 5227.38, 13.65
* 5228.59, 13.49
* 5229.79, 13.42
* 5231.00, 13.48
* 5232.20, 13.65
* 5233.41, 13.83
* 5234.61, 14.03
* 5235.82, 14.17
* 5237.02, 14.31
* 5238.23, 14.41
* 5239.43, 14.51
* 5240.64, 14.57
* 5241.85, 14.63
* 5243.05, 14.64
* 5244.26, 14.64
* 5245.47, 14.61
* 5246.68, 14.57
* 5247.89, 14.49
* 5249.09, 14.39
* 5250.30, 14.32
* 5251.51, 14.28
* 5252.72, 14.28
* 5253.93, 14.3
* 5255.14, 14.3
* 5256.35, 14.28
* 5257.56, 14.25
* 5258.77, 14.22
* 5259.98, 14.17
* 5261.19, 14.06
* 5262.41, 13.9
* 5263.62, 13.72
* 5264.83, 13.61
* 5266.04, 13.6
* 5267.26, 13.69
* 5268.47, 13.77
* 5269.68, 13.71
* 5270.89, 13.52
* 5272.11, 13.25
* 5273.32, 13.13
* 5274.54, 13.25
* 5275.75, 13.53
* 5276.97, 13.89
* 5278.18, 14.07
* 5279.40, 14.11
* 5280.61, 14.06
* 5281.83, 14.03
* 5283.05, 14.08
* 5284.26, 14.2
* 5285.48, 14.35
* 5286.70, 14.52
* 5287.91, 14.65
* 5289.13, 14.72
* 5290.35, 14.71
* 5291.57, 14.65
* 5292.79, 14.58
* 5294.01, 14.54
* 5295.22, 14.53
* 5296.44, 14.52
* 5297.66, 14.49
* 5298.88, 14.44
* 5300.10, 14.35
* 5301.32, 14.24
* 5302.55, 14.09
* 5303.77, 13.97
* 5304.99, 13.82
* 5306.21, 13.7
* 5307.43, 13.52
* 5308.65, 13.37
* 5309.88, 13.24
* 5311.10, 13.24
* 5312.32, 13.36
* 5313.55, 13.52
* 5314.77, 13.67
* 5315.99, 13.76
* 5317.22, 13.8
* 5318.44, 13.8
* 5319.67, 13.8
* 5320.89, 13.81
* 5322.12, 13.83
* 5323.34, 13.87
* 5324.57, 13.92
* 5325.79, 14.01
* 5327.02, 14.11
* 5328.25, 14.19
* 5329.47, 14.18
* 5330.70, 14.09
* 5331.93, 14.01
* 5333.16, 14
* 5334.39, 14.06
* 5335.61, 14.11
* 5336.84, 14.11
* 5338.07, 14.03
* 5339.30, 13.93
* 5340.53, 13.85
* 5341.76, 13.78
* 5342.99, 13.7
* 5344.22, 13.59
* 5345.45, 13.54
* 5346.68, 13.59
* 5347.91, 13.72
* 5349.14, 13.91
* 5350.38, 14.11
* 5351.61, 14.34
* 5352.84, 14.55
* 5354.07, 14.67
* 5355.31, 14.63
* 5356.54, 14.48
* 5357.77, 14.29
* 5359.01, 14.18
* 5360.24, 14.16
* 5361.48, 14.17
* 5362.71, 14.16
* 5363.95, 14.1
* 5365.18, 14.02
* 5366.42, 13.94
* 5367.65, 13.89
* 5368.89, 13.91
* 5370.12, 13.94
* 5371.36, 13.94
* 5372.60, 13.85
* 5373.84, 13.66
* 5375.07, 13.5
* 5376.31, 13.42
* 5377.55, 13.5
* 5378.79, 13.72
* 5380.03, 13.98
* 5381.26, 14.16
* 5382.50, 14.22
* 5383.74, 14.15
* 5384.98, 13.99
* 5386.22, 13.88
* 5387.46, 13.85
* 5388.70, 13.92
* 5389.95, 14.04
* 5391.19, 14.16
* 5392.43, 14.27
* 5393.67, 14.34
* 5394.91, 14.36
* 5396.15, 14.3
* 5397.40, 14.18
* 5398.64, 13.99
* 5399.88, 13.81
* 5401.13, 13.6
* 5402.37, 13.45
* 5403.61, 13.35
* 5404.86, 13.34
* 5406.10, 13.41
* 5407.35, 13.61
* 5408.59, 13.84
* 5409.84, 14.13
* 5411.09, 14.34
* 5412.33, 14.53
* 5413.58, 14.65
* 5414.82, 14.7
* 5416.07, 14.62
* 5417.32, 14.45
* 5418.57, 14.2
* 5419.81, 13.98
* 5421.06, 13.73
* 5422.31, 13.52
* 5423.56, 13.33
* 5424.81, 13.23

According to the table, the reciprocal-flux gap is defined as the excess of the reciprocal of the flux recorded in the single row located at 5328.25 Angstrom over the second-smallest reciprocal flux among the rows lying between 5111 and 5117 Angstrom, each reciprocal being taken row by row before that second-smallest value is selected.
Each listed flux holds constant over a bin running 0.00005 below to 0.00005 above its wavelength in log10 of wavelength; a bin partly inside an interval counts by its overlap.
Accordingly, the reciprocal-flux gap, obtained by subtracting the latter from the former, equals 0.0019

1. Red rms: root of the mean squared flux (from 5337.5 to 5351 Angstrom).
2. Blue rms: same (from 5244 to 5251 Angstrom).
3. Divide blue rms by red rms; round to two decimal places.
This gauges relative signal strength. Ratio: 1.05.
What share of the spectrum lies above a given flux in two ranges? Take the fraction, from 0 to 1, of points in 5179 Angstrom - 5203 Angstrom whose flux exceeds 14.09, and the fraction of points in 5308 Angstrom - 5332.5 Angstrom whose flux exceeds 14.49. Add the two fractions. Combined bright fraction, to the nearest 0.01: 0.50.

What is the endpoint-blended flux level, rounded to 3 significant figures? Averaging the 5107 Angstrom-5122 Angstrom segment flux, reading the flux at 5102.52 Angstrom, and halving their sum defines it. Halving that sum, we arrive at 14.2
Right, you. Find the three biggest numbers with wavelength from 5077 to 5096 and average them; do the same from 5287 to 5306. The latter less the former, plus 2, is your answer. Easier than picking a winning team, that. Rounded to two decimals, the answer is 1.92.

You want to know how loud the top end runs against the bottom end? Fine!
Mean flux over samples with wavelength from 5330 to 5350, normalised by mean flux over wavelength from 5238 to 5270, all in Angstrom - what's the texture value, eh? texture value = 0.98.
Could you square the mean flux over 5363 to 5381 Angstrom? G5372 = 191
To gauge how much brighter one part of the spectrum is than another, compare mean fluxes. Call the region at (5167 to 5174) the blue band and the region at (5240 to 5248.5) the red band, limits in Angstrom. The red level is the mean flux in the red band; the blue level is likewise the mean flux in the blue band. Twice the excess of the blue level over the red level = -2.1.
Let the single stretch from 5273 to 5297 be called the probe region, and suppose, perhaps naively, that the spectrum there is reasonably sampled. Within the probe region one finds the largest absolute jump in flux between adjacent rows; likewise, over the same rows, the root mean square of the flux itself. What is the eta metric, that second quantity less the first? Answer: 13.9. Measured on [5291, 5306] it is 14.2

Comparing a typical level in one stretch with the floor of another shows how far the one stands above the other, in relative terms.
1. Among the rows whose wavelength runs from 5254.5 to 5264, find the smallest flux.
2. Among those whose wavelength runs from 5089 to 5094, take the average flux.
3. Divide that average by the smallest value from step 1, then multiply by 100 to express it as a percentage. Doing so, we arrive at 107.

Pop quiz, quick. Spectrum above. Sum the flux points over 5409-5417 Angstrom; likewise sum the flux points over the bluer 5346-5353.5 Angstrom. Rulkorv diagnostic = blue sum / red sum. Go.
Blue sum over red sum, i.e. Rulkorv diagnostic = 0.97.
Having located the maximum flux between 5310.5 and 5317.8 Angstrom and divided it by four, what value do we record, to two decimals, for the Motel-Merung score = 3.45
